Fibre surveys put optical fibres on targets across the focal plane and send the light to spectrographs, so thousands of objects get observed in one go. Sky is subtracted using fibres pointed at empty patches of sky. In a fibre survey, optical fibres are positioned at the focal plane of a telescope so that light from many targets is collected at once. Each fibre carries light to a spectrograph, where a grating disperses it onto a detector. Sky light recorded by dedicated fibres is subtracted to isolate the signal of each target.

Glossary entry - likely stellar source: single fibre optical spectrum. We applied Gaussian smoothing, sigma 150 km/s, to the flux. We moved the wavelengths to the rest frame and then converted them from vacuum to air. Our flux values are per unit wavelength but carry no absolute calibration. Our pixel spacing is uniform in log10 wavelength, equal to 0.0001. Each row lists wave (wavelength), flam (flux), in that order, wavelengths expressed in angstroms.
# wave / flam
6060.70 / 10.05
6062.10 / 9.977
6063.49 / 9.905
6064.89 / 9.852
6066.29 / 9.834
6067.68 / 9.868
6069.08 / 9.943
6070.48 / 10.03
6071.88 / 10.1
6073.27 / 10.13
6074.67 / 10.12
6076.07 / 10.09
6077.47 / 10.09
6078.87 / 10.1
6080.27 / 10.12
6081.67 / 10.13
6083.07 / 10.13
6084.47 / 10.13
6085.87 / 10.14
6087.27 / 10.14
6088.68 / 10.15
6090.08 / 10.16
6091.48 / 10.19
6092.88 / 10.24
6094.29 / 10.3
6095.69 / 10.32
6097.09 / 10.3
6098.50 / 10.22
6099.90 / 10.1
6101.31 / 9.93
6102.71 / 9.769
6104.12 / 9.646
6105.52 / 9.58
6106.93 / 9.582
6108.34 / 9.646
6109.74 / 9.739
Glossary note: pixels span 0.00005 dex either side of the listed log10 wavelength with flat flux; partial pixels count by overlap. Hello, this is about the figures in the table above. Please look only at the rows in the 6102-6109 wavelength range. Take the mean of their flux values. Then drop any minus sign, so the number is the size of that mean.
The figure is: 9.6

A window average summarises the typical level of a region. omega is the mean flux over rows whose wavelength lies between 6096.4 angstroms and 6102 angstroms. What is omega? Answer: 10.1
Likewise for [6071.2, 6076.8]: 10.1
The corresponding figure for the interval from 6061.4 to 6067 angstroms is 9.9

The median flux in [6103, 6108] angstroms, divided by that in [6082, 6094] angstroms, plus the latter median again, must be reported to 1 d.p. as 11.1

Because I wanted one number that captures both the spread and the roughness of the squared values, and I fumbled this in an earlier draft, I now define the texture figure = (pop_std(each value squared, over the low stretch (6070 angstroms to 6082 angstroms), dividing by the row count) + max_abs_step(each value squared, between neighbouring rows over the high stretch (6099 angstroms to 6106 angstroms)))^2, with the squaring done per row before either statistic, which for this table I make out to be 16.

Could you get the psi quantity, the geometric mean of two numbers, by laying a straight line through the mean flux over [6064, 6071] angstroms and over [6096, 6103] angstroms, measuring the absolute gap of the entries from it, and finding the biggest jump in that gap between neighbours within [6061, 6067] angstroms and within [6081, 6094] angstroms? 0.058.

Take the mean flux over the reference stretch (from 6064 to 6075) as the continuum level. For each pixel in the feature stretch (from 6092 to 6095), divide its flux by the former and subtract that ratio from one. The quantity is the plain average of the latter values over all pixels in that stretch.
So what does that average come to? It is -0.029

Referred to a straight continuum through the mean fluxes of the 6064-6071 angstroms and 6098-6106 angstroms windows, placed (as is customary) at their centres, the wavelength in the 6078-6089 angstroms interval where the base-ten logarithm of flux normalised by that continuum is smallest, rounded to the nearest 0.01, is 6078.87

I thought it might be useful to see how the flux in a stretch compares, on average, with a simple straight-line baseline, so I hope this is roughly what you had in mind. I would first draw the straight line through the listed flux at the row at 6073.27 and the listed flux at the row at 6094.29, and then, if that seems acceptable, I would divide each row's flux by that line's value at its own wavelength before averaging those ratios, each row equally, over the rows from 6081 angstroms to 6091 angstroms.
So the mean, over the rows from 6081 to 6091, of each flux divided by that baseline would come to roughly 0.991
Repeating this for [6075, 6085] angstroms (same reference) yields 0.993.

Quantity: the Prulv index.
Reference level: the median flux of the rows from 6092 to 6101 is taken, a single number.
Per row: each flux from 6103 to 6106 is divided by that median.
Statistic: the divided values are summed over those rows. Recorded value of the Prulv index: 1.87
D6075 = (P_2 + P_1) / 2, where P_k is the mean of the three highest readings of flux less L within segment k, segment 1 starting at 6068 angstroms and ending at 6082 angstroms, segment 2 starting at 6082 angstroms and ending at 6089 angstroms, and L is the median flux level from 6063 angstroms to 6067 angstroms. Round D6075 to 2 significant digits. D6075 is 0.28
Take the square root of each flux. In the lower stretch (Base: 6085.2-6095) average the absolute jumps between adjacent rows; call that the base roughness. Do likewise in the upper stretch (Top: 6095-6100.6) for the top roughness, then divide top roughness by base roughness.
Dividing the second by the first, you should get 3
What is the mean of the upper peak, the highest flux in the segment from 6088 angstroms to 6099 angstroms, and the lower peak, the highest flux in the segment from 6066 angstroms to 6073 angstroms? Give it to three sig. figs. 10.2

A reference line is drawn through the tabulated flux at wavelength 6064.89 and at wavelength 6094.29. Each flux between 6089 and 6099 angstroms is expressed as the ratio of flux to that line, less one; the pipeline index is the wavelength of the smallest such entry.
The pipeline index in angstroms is 6098.50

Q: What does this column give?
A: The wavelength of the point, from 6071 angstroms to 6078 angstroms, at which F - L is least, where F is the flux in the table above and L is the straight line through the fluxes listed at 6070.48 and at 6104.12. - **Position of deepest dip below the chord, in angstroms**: 6071.88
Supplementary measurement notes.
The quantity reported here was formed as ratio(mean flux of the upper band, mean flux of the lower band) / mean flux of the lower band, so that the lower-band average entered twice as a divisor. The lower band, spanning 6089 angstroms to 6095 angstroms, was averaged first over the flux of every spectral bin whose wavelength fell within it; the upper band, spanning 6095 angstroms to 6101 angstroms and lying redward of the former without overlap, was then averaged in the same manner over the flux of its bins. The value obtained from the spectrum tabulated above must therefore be 0.098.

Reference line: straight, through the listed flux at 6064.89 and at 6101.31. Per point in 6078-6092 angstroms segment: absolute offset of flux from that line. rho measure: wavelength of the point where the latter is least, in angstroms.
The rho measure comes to 6078.87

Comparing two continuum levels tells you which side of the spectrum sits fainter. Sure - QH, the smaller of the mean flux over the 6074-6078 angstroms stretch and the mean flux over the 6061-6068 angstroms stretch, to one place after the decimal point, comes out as 9.9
